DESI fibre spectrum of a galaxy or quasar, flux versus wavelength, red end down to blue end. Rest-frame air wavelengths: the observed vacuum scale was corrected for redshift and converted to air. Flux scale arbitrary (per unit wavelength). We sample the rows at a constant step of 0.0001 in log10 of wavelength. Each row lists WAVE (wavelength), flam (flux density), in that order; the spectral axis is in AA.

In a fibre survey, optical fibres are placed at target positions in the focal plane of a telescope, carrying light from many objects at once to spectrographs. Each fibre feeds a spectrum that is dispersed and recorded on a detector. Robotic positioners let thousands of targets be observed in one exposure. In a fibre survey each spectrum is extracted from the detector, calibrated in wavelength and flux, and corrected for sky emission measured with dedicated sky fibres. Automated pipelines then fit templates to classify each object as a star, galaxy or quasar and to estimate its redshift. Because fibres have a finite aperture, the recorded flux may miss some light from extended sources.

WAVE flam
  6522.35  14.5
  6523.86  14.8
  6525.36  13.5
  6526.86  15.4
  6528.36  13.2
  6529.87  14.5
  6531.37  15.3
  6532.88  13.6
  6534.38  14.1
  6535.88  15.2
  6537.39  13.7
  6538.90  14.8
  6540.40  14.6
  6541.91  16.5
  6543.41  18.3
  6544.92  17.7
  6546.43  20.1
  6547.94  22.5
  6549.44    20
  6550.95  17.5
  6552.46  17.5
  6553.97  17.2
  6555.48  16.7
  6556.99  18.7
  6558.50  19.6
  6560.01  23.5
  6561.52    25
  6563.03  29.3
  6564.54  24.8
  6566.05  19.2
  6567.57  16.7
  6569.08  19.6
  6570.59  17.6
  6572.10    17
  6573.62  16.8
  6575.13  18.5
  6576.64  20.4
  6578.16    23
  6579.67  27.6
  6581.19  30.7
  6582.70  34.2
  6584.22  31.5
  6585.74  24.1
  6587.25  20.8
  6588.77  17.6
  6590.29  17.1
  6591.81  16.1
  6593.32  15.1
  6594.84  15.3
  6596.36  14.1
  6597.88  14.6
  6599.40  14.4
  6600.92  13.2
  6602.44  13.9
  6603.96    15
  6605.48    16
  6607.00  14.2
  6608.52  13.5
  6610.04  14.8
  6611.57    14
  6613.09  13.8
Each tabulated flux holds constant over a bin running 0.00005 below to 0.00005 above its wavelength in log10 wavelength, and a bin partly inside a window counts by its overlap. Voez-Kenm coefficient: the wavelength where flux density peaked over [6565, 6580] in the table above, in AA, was 6579.67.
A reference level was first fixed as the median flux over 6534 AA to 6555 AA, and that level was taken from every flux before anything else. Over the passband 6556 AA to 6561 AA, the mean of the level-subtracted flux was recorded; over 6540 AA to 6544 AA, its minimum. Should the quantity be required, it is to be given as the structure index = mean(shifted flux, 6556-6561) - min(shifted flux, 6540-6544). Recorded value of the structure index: 6.0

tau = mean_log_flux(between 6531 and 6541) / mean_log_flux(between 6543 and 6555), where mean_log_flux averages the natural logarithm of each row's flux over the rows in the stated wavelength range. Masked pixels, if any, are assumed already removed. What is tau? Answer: 0.91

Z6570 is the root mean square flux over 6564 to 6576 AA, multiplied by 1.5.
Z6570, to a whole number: 28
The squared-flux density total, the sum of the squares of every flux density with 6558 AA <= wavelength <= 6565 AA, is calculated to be 3035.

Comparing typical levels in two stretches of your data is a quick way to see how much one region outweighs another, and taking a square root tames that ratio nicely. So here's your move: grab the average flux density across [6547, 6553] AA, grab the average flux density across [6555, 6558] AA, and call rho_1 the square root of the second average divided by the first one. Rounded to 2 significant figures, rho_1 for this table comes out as 0.96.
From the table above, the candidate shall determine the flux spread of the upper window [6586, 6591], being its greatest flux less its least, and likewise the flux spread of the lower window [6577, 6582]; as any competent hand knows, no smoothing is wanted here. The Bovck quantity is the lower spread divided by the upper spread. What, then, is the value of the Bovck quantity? 2.1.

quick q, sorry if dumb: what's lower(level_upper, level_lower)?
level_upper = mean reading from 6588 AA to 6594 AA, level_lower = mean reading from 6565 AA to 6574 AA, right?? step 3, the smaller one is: 16.5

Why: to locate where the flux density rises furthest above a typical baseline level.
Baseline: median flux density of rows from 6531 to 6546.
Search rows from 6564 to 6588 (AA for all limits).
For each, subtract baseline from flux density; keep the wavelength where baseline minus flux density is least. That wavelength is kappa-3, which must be 6582.70 AA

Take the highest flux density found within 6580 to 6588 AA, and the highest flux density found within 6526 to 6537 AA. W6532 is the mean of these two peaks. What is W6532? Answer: 25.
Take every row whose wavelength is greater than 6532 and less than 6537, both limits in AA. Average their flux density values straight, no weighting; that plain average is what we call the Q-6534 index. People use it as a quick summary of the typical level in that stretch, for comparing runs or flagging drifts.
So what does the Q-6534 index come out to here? 14.3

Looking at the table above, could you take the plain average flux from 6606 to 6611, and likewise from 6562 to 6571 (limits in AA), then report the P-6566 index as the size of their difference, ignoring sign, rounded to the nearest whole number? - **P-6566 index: 7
